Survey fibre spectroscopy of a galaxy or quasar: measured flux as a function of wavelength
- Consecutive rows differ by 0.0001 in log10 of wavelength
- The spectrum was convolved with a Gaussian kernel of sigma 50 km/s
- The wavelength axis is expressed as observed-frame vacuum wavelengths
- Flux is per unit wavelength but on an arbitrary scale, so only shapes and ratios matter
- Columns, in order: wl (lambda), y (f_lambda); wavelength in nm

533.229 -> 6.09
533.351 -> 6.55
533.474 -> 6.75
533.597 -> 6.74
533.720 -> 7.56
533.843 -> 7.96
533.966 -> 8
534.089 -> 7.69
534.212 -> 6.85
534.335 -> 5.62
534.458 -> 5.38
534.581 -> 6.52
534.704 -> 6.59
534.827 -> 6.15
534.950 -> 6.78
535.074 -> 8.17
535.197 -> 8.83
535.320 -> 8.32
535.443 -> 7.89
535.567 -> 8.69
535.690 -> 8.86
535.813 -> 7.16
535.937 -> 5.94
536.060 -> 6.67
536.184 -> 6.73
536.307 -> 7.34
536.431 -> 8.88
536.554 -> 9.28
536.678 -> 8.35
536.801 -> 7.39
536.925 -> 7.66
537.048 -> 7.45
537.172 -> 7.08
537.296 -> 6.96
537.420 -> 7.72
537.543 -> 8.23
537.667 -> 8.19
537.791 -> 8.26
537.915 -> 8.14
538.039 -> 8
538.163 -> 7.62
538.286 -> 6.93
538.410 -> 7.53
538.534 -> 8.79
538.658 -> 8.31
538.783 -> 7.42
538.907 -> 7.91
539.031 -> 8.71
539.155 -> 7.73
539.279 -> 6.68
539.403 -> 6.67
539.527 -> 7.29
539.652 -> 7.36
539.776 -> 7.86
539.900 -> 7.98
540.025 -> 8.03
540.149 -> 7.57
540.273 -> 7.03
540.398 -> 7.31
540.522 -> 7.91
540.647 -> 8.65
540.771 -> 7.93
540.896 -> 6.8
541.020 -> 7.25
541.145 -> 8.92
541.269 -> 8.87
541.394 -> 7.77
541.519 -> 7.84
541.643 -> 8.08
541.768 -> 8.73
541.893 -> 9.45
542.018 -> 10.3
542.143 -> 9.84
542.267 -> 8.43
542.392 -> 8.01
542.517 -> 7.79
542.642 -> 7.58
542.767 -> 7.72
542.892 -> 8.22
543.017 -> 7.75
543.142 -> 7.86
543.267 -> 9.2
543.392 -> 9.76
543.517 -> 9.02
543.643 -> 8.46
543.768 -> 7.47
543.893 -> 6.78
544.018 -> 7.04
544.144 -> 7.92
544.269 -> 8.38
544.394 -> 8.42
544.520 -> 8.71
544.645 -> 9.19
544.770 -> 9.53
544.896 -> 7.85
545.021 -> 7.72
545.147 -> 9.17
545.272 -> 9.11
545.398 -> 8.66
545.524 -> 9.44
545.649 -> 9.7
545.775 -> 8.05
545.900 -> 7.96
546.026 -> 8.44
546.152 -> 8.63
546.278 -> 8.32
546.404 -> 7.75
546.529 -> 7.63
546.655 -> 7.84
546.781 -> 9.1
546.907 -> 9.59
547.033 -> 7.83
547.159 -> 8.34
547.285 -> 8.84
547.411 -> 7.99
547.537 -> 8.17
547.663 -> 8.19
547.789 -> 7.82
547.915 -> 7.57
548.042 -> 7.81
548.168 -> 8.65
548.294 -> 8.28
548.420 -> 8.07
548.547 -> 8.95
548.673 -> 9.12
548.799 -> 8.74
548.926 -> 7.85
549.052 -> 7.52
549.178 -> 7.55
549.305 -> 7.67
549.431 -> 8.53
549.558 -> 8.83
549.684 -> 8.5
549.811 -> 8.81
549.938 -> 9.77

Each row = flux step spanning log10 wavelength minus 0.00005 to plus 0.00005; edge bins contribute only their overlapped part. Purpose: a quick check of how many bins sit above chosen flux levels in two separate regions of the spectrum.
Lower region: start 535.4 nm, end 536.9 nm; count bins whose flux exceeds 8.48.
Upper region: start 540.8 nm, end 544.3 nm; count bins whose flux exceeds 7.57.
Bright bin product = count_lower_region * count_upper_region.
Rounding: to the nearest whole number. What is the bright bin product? 92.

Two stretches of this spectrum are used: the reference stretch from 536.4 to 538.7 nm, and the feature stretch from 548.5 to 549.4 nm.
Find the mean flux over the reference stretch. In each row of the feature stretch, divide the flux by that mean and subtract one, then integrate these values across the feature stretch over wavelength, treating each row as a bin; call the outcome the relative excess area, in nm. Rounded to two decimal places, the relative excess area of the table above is 0.03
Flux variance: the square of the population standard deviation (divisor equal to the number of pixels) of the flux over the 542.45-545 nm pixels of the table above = 0.62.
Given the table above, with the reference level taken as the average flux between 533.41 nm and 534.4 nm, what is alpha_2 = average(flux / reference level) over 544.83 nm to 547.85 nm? 1.18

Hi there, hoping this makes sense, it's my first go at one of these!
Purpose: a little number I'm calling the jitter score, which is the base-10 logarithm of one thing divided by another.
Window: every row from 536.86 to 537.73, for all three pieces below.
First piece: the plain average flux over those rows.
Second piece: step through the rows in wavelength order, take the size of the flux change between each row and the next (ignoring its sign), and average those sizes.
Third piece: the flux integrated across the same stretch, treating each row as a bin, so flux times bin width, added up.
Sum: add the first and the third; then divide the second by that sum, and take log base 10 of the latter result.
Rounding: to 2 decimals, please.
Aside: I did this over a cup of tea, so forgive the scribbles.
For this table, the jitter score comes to -1.63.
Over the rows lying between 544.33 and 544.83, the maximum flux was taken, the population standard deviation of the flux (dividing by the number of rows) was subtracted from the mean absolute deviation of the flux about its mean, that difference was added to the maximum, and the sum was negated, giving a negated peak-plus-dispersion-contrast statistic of -9.5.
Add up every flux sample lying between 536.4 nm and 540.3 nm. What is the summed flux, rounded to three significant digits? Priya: 249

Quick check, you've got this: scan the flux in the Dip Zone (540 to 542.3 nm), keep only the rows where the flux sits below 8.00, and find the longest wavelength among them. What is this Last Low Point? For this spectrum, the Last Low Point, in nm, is 541.519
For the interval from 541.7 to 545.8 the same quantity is 545.021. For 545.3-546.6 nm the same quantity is 546.529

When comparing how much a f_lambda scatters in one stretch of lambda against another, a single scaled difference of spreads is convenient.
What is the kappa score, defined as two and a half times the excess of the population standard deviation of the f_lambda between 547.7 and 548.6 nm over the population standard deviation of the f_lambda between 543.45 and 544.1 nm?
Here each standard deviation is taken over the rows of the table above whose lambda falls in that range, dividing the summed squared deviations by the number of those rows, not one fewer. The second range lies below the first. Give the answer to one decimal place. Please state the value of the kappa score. -1.0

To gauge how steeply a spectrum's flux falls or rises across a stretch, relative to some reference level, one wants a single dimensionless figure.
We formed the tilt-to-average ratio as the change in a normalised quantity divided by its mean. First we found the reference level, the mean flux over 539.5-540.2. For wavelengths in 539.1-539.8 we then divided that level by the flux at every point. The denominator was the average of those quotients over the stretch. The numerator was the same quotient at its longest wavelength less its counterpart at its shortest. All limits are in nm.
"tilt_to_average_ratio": -0.015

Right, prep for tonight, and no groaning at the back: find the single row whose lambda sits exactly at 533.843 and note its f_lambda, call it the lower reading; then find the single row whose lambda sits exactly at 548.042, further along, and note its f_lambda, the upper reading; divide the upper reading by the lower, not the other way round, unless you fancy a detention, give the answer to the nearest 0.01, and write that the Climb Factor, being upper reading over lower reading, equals 0.98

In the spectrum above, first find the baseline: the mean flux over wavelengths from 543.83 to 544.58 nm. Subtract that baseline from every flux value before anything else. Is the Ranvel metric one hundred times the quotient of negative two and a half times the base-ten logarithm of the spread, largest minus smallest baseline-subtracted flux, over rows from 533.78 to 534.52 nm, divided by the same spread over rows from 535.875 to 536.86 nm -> -31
